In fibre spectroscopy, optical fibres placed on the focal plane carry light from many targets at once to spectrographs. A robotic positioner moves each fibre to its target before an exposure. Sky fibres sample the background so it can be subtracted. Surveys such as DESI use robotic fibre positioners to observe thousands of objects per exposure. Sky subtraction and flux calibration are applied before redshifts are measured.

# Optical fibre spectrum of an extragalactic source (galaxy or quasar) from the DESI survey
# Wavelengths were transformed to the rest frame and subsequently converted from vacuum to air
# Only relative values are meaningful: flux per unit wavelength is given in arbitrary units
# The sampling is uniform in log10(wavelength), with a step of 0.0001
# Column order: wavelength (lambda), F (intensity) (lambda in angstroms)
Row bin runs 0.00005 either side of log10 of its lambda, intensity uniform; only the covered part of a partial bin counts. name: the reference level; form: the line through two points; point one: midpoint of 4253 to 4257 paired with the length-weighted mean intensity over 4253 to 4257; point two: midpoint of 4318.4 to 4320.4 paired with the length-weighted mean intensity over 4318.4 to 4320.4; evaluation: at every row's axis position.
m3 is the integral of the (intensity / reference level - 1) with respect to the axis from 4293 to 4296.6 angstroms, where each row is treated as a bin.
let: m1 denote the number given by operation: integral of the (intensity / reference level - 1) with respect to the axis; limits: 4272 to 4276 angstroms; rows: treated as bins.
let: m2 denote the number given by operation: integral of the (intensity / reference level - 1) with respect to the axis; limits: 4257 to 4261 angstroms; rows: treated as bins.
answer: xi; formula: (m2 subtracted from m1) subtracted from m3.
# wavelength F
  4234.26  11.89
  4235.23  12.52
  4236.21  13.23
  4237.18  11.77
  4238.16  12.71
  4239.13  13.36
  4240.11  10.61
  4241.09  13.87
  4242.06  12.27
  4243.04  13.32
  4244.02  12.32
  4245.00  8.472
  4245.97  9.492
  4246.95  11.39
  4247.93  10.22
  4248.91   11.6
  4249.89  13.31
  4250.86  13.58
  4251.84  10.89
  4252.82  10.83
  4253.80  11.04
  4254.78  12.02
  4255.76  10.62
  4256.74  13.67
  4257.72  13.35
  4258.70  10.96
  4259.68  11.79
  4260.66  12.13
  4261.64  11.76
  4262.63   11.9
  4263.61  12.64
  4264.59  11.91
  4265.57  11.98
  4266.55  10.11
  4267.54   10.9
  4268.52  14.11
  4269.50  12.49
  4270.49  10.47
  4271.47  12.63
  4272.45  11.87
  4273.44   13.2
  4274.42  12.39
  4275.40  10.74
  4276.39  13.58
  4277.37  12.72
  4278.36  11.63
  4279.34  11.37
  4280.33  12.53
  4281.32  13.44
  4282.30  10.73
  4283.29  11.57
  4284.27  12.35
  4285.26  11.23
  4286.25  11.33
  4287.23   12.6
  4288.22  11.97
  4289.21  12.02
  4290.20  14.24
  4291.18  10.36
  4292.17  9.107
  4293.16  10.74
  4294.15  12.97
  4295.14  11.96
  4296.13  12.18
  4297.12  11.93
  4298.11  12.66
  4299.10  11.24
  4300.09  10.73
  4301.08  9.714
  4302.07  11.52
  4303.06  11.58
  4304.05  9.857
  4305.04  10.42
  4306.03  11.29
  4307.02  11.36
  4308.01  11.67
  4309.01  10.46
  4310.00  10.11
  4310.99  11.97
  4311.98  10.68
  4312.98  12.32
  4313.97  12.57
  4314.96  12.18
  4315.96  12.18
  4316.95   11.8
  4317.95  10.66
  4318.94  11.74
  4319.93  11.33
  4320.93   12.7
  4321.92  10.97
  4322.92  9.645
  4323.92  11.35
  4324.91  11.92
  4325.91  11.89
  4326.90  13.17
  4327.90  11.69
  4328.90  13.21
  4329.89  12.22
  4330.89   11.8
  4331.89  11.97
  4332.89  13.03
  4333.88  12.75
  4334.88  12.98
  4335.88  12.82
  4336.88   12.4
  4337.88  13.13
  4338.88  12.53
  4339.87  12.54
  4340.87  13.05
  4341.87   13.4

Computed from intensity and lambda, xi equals 0.2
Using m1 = 0.16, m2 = 0.2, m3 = 0.15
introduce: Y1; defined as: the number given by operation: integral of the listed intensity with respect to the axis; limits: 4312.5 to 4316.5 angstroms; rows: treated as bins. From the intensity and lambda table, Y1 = 49.3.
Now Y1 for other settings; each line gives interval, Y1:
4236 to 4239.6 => 45.9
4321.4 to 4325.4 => 43.9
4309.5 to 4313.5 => 45.2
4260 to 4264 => 48.3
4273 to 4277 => 50.0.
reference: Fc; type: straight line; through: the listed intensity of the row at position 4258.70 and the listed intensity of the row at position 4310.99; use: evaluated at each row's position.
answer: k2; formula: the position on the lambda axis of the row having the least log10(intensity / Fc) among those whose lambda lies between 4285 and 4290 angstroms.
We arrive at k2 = 4285.26 angstroms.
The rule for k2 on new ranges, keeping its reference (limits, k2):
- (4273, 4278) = 4275.40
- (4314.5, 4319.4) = 4317.95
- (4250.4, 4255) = 4252.82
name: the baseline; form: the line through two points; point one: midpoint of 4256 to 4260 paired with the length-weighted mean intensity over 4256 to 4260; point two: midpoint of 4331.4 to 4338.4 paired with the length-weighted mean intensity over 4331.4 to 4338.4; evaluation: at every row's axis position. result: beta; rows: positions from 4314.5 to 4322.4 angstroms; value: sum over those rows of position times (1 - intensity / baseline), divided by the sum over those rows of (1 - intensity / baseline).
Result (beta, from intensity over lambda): 4318.9 angstroms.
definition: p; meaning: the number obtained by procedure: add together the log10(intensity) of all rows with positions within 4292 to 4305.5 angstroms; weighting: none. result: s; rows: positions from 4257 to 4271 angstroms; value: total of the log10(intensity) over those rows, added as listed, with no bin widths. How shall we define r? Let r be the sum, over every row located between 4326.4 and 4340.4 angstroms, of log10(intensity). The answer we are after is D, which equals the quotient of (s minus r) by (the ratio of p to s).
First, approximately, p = 14.7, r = 15.39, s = 15.0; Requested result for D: -0.37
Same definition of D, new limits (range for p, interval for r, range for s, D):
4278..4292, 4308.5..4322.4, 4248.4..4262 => 0.21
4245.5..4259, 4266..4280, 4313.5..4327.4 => -0.14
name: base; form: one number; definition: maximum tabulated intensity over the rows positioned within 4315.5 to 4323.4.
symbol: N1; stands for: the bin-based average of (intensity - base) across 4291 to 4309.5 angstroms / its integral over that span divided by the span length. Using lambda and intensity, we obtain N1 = -1.5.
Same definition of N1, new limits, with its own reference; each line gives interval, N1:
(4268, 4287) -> -0.6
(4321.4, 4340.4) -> -0.5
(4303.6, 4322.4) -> -1.3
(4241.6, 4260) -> -1.1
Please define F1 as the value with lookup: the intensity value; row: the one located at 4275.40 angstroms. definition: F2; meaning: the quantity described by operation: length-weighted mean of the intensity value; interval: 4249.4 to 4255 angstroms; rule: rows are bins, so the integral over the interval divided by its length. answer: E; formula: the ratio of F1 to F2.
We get 0.90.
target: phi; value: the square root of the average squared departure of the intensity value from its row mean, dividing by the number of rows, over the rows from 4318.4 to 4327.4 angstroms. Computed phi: 0.96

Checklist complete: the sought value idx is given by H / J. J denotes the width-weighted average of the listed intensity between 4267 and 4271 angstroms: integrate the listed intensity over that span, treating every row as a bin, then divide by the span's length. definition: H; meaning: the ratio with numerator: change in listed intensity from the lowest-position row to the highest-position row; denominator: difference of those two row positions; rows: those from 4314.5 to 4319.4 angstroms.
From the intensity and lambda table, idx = -0.009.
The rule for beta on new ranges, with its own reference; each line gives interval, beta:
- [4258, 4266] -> 4261.0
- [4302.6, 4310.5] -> 4306.7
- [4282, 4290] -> 4284.8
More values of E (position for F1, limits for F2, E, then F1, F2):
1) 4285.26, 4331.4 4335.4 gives 0.88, 11.23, 12.7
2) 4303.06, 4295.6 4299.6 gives 0.97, 11.58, 12.0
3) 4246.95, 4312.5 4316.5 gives 0.92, 11.39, 12.3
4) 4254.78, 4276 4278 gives 0.92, 12.02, 13.0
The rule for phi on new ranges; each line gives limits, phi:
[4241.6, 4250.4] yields 1.58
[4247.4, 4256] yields 1.12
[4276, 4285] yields 0.91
